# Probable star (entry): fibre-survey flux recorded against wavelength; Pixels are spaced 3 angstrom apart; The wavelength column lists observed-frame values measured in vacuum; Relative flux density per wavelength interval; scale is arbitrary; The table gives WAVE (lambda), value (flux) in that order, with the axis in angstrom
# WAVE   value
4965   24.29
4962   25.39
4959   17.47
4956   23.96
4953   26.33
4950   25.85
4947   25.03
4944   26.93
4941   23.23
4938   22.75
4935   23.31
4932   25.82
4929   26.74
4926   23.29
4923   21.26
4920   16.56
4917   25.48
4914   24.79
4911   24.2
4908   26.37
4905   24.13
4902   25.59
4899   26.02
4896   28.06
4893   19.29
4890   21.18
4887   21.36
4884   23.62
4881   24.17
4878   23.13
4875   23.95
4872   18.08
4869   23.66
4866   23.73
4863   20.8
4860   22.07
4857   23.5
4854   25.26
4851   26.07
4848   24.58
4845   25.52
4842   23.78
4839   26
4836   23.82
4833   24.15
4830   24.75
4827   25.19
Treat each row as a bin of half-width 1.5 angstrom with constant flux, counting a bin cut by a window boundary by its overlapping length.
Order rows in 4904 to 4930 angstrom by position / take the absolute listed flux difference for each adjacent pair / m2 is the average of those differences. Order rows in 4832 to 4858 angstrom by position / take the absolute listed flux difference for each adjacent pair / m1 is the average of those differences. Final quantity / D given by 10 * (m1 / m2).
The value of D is 5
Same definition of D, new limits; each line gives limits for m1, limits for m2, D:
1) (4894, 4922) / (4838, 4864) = 16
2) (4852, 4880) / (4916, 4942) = 8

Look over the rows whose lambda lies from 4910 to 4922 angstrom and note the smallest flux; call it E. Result 16.56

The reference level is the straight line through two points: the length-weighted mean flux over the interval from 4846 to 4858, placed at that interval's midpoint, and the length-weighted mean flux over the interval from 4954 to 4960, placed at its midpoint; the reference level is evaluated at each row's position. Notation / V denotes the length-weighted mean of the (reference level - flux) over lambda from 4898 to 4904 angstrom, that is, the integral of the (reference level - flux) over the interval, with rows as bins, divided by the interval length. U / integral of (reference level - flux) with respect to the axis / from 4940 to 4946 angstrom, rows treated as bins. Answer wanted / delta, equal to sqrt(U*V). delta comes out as 6.8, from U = -20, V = -2.3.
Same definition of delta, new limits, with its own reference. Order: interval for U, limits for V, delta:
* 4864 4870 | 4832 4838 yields 2.8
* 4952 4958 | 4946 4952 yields 8.1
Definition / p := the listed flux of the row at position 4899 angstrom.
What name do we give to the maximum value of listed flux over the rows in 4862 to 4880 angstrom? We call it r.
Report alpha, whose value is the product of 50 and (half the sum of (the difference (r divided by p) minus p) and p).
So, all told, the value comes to 23.0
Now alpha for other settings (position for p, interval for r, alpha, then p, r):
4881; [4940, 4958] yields 27.9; 24.17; 26.93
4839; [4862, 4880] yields 23.0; 26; 23.95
